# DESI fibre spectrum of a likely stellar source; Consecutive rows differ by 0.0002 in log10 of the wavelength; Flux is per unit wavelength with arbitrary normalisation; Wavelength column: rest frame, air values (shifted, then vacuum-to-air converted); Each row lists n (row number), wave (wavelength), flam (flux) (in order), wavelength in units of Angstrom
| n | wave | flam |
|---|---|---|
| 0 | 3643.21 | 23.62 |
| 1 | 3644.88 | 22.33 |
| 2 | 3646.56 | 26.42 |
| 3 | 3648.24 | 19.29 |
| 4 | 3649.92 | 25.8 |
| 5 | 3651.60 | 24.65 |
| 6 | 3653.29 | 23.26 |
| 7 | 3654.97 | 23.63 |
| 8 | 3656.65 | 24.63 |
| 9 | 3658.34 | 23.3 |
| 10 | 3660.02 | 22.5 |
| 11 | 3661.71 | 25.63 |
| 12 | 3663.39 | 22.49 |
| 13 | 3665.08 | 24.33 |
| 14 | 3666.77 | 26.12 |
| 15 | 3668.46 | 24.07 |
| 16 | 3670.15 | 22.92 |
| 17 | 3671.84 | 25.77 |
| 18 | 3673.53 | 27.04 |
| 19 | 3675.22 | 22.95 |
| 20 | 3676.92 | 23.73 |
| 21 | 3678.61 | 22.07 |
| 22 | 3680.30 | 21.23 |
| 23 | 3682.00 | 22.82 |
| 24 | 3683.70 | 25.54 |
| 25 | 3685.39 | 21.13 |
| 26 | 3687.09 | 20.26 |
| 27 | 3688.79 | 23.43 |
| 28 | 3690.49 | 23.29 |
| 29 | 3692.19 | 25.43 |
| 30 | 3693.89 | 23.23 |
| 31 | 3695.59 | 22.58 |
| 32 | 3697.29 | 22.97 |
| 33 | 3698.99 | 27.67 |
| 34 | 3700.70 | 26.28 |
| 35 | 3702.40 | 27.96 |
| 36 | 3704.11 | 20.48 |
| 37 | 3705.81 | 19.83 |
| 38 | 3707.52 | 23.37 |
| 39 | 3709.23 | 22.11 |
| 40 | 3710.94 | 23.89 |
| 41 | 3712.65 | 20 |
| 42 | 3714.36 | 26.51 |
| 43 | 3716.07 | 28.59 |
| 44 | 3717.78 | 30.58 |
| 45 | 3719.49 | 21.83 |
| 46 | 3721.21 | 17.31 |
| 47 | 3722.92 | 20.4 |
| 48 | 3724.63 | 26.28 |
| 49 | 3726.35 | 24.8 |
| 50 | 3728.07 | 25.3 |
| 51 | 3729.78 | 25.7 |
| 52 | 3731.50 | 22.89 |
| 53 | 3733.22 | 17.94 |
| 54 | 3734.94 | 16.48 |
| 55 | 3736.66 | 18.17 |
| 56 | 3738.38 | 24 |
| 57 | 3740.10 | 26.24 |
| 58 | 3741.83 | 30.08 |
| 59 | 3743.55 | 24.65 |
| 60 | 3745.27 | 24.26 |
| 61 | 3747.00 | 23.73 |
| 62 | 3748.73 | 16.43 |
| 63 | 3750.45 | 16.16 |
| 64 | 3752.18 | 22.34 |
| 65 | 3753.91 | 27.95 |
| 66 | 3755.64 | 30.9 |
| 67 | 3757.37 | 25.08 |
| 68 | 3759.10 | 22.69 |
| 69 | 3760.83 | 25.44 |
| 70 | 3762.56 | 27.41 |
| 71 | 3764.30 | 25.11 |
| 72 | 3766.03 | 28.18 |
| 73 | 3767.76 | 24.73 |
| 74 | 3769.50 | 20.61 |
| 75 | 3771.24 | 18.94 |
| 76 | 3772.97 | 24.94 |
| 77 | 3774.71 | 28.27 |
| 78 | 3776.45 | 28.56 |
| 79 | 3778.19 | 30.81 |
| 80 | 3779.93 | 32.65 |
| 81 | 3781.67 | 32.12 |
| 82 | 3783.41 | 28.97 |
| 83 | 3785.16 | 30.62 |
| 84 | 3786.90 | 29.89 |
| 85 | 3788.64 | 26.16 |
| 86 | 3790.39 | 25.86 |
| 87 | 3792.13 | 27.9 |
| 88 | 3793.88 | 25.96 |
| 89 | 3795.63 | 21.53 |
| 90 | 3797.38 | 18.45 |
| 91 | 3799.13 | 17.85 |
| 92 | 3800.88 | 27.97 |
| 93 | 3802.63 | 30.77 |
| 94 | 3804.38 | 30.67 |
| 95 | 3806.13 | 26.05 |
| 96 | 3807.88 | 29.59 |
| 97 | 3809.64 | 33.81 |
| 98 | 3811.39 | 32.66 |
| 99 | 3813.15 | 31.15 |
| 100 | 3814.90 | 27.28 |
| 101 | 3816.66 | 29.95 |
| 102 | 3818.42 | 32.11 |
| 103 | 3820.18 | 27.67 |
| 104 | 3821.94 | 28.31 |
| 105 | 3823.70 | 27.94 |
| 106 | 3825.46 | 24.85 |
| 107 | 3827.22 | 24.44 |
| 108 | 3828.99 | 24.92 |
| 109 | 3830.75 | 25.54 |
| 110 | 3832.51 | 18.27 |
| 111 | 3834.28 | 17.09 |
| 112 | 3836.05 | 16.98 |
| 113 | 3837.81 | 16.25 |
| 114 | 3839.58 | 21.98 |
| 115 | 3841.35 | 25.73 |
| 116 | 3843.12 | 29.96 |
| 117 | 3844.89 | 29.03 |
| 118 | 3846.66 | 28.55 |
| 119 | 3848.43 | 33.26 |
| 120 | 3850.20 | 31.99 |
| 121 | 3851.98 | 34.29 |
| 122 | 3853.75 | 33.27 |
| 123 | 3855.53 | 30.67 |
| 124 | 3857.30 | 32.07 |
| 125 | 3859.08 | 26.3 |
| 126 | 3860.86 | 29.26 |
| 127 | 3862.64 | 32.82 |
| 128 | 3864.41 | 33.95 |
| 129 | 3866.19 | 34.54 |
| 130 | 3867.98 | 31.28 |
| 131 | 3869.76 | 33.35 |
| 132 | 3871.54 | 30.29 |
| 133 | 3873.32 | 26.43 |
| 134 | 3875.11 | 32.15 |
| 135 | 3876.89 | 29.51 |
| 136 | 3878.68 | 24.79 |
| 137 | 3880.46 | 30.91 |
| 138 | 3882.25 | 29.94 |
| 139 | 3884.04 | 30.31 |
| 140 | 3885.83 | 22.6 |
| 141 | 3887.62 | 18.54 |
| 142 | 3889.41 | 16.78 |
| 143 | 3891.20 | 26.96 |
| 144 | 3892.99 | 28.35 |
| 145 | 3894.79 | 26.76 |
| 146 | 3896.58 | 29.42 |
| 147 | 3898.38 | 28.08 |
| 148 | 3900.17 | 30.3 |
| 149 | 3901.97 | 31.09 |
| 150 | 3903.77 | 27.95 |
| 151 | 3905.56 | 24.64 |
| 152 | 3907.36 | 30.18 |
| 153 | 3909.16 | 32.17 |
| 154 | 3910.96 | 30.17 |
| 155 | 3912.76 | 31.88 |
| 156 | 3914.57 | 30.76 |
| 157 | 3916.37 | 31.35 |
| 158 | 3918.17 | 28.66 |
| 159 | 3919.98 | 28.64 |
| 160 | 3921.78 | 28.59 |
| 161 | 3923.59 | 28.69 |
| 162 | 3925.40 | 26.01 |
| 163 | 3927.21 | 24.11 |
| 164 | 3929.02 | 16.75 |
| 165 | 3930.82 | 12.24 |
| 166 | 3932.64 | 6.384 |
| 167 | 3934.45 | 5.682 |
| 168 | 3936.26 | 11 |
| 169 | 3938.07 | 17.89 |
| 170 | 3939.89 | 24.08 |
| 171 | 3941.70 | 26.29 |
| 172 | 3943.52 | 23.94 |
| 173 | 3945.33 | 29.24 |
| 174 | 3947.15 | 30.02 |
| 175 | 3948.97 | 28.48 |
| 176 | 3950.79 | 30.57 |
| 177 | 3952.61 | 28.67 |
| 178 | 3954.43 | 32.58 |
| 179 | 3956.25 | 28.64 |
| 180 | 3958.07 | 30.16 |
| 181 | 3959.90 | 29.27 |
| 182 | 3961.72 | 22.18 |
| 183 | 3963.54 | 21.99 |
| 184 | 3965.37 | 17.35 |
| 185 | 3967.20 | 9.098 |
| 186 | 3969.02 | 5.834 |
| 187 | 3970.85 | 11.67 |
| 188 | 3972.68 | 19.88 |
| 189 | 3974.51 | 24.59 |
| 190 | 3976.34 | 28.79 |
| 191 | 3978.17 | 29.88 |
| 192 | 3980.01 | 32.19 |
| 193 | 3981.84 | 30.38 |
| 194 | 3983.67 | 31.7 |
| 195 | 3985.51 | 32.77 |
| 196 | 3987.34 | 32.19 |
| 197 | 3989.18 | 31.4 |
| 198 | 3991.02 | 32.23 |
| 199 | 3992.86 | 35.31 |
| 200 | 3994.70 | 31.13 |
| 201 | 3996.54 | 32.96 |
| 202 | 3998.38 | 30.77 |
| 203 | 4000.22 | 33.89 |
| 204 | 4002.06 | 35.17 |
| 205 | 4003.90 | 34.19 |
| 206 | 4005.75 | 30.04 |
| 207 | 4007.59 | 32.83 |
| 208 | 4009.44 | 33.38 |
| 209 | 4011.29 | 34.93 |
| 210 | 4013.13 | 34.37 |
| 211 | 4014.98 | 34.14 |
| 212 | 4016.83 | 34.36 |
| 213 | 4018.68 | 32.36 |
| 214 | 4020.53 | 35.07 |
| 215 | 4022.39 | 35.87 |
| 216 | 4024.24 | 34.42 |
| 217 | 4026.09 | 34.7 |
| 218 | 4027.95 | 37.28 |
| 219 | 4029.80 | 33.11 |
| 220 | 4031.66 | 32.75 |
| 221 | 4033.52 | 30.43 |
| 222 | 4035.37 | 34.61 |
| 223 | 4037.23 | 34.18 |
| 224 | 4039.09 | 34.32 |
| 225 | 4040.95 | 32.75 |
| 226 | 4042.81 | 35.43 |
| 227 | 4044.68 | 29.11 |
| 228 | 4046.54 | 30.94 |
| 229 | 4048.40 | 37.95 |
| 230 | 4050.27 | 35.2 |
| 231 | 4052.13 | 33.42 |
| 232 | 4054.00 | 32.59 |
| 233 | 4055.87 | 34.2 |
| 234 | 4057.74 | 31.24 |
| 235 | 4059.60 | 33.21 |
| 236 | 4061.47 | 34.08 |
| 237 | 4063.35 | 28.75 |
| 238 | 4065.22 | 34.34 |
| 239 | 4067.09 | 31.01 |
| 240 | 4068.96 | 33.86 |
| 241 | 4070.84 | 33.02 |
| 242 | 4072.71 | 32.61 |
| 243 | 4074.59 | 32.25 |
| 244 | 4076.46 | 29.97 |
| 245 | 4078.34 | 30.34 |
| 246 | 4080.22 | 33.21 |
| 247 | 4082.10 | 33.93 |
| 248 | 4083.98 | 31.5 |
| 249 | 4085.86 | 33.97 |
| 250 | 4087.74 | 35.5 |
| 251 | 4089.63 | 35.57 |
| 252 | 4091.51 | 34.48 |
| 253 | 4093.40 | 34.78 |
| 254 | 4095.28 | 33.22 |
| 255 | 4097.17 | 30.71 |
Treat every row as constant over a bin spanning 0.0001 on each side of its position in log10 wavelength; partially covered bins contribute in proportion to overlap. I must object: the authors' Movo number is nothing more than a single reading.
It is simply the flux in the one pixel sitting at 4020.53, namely 35.07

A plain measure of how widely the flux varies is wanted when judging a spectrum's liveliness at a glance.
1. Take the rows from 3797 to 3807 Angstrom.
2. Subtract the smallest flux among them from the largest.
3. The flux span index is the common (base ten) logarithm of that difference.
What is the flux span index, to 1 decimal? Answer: 1.1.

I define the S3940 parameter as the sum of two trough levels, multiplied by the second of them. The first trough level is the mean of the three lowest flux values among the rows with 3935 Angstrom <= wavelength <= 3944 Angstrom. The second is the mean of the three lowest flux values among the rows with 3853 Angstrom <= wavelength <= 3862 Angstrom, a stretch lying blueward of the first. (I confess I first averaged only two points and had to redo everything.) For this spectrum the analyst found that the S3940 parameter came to 1332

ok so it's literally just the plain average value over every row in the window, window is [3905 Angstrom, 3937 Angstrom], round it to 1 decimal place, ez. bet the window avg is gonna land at 23.8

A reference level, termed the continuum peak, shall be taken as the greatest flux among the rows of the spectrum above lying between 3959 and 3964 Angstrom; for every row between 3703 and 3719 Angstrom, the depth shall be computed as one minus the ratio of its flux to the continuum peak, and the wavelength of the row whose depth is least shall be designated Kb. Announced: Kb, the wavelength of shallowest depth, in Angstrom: 3717.78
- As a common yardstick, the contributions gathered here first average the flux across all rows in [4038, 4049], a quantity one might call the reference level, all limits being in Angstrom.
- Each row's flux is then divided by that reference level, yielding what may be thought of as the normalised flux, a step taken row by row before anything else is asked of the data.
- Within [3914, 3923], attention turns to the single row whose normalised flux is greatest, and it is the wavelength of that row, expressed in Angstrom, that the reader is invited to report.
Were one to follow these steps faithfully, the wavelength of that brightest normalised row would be 3916.37 Angstrom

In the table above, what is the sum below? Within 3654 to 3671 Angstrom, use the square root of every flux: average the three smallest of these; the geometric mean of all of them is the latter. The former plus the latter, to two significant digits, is 9.6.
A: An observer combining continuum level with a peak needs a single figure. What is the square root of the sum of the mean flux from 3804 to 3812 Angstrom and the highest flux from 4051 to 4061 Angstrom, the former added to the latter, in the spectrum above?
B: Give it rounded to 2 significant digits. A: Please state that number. 8.0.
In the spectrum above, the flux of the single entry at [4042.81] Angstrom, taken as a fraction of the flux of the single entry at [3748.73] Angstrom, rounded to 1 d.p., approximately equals 2.2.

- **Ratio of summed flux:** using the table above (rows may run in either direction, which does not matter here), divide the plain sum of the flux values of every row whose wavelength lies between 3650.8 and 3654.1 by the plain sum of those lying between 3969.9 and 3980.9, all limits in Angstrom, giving 0.33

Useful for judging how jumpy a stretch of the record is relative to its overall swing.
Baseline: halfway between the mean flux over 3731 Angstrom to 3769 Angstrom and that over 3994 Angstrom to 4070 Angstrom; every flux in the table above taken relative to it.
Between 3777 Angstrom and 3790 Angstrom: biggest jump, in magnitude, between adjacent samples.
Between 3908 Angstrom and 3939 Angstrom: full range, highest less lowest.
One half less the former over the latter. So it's 0.36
